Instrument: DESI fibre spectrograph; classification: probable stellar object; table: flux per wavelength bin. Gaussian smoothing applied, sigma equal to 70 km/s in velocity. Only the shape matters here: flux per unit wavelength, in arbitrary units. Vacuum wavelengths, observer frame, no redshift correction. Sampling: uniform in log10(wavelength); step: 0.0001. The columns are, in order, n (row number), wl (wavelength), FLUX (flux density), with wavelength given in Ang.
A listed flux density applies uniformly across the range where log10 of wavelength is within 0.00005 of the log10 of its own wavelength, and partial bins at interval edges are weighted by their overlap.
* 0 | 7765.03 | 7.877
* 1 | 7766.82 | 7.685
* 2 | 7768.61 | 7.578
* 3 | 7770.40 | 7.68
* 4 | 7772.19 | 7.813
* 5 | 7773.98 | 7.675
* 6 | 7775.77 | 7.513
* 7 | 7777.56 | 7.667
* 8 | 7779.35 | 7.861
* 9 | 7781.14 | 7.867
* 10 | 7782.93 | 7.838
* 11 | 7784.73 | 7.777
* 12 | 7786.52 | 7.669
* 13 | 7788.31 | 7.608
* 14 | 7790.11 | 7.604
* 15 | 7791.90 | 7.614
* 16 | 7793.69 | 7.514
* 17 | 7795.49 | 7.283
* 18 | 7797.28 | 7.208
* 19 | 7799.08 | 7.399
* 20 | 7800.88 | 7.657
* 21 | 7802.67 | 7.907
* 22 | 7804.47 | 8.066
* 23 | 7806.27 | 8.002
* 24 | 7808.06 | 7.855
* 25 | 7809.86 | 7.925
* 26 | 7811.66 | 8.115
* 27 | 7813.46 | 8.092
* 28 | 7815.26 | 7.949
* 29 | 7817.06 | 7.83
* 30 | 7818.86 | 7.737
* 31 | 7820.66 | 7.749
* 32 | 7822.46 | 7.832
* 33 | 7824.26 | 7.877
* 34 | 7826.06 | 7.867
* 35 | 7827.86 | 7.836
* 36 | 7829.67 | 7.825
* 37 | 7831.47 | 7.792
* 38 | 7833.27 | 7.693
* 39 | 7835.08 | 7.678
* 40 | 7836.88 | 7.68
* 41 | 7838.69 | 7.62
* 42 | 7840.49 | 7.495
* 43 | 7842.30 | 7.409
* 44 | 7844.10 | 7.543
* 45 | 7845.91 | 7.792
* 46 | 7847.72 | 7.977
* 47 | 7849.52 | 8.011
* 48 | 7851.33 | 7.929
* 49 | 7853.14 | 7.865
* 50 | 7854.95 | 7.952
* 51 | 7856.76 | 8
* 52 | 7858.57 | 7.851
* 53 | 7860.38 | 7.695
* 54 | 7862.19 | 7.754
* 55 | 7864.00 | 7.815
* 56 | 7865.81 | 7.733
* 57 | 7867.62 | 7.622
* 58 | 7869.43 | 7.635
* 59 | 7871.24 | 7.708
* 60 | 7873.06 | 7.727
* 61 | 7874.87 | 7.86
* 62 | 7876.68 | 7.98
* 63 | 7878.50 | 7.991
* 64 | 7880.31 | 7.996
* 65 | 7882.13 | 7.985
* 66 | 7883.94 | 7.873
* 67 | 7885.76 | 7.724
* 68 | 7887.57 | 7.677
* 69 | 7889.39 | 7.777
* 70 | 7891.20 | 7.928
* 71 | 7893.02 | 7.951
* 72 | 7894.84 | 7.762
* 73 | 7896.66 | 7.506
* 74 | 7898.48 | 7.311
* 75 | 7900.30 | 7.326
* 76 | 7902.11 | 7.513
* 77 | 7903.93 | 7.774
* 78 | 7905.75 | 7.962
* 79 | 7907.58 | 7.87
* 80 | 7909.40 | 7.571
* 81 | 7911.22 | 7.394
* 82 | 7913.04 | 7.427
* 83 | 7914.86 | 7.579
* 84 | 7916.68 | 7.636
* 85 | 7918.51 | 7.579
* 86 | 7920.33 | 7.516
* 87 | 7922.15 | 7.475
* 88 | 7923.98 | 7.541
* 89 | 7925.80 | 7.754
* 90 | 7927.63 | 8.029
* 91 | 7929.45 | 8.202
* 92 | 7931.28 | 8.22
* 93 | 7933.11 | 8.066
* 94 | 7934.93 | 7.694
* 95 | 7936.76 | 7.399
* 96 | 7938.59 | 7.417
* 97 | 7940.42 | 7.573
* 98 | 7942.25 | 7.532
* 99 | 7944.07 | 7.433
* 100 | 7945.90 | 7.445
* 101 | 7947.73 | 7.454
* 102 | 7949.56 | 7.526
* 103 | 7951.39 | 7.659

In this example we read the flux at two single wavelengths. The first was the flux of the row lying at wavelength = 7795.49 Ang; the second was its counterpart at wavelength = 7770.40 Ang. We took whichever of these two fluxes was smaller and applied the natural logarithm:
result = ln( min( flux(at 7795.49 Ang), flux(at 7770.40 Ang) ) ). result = 1.99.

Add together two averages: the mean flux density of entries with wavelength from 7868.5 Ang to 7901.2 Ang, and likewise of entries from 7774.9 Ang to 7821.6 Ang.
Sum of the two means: 15.5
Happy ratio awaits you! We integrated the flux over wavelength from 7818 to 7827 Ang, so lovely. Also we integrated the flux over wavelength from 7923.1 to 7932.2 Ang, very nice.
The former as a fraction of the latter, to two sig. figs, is 0.97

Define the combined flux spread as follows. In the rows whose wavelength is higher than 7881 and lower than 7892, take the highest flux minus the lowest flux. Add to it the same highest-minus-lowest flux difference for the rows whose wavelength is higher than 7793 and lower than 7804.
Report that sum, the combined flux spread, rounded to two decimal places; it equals 1.01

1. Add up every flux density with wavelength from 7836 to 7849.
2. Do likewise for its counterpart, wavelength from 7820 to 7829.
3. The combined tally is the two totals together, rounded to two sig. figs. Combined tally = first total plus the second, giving 93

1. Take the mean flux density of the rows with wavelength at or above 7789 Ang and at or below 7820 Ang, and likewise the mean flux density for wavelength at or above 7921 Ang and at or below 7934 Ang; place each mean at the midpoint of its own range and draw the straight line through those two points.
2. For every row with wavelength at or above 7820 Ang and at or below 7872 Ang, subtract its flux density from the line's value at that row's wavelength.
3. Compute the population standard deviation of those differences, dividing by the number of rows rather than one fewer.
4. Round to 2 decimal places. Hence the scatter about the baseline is 0.15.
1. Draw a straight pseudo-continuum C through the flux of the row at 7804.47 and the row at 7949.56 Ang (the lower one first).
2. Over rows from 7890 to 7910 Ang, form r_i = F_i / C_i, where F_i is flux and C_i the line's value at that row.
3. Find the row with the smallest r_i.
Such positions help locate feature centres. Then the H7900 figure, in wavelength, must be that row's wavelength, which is 7898.48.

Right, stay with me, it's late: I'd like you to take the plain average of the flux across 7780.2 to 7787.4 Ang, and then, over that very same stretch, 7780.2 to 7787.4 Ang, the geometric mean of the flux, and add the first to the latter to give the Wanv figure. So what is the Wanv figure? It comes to 15.6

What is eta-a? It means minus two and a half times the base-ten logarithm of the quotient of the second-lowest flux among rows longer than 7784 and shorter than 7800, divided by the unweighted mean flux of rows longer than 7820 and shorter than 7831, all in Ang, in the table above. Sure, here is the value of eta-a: 0.08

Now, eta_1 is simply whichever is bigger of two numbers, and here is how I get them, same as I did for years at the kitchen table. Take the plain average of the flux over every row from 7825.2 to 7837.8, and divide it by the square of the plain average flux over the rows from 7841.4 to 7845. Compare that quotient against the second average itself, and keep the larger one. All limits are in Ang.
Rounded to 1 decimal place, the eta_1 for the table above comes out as 7.5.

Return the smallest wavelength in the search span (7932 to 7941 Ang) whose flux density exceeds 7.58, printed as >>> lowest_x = 7933.11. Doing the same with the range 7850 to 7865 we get 7851.33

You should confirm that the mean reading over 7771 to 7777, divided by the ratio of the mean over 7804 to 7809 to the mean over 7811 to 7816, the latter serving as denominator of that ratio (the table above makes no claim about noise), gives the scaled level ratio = 7.74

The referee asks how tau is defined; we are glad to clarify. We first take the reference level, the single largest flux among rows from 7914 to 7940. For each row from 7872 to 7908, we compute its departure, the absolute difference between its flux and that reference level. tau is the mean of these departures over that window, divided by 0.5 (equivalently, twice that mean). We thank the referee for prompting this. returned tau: 0.89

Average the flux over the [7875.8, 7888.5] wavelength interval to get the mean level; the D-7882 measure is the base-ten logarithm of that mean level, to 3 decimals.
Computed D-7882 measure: 0.897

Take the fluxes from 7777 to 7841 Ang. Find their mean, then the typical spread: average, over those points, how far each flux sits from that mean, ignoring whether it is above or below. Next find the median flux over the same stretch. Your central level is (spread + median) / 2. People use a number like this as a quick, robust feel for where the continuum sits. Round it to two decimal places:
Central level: 3.97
